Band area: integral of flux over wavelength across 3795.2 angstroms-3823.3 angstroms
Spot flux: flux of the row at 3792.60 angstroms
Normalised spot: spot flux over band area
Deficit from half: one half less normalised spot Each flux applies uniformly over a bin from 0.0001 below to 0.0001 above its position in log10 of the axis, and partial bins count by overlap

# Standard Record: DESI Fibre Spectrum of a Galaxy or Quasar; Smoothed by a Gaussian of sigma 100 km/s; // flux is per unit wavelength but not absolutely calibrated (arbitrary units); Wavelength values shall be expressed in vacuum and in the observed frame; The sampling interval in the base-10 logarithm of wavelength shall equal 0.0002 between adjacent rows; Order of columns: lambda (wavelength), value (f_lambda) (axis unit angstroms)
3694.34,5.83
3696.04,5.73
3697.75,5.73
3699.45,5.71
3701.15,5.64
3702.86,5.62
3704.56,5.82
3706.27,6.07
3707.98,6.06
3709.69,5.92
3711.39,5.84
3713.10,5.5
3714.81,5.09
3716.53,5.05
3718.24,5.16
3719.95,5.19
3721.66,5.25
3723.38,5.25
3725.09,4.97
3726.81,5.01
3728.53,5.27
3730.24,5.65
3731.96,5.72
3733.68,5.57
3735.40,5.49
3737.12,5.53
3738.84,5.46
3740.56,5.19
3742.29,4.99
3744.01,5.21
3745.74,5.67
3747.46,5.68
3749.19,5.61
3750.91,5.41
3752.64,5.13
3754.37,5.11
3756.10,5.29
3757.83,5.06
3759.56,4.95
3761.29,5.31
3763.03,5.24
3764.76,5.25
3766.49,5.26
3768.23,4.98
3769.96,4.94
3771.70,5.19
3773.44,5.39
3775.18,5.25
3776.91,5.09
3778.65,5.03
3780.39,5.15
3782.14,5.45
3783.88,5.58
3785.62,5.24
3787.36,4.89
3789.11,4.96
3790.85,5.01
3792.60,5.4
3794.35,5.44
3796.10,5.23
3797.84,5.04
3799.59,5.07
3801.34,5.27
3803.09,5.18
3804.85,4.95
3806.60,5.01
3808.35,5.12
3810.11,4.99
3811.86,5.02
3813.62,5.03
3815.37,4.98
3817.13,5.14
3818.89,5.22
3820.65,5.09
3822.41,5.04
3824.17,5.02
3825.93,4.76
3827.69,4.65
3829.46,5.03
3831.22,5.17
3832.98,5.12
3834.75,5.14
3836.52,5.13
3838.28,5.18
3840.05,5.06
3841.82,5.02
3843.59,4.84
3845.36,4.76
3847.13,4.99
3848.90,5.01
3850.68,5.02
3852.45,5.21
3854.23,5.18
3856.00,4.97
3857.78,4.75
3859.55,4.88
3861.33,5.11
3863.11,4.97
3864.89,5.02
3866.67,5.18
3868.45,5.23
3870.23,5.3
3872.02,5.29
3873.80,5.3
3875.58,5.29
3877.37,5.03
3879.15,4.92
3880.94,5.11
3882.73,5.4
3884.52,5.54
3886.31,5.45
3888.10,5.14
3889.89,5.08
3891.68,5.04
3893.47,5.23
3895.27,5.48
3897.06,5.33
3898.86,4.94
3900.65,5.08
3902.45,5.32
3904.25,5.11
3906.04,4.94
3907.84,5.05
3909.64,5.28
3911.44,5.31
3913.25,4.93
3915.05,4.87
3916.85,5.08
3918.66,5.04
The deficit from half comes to 0.4622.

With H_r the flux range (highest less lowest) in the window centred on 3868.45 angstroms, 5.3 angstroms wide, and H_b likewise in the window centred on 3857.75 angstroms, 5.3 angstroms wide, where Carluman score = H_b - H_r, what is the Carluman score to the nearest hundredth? 0.10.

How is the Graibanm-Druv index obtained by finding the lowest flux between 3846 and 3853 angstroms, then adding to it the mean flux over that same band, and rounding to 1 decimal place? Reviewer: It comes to 10.0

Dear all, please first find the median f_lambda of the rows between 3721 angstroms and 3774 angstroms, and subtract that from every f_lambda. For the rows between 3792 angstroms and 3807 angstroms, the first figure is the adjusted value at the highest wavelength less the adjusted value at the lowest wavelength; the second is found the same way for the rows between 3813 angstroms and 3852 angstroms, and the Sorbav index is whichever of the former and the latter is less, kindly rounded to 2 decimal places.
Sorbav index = -0.39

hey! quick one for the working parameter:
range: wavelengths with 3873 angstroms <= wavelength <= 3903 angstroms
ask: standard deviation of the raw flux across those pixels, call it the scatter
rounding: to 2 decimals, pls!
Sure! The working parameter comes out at 0.19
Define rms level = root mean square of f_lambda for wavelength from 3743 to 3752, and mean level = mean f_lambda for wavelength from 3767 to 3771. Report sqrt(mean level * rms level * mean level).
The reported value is 11.7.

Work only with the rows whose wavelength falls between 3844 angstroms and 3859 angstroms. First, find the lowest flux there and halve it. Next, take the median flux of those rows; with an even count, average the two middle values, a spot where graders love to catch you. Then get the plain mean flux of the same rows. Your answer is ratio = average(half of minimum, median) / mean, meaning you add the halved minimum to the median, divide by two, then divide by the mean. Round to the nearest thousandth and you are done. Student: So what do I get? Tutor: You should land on 0.740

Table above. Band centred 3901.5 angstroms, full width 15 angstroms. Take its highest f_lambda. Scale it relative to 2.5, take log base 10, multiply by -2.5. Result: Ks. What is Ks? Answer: -0.85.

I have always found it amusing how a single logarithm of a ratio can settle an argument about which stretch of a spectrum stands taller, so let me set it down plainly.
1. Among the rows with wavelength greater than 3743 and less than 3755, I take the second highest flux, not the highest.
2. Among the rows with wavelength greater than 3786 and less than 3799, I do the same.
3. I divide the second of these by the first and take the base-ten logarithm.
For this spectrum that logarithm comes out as -0.021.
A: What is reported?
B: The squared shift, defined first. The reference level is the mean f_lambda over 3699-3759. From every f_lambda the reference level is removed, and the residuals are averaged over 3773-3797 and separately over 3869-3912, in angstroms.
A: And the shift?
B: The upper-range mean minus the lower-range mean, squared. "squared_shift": 0.000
